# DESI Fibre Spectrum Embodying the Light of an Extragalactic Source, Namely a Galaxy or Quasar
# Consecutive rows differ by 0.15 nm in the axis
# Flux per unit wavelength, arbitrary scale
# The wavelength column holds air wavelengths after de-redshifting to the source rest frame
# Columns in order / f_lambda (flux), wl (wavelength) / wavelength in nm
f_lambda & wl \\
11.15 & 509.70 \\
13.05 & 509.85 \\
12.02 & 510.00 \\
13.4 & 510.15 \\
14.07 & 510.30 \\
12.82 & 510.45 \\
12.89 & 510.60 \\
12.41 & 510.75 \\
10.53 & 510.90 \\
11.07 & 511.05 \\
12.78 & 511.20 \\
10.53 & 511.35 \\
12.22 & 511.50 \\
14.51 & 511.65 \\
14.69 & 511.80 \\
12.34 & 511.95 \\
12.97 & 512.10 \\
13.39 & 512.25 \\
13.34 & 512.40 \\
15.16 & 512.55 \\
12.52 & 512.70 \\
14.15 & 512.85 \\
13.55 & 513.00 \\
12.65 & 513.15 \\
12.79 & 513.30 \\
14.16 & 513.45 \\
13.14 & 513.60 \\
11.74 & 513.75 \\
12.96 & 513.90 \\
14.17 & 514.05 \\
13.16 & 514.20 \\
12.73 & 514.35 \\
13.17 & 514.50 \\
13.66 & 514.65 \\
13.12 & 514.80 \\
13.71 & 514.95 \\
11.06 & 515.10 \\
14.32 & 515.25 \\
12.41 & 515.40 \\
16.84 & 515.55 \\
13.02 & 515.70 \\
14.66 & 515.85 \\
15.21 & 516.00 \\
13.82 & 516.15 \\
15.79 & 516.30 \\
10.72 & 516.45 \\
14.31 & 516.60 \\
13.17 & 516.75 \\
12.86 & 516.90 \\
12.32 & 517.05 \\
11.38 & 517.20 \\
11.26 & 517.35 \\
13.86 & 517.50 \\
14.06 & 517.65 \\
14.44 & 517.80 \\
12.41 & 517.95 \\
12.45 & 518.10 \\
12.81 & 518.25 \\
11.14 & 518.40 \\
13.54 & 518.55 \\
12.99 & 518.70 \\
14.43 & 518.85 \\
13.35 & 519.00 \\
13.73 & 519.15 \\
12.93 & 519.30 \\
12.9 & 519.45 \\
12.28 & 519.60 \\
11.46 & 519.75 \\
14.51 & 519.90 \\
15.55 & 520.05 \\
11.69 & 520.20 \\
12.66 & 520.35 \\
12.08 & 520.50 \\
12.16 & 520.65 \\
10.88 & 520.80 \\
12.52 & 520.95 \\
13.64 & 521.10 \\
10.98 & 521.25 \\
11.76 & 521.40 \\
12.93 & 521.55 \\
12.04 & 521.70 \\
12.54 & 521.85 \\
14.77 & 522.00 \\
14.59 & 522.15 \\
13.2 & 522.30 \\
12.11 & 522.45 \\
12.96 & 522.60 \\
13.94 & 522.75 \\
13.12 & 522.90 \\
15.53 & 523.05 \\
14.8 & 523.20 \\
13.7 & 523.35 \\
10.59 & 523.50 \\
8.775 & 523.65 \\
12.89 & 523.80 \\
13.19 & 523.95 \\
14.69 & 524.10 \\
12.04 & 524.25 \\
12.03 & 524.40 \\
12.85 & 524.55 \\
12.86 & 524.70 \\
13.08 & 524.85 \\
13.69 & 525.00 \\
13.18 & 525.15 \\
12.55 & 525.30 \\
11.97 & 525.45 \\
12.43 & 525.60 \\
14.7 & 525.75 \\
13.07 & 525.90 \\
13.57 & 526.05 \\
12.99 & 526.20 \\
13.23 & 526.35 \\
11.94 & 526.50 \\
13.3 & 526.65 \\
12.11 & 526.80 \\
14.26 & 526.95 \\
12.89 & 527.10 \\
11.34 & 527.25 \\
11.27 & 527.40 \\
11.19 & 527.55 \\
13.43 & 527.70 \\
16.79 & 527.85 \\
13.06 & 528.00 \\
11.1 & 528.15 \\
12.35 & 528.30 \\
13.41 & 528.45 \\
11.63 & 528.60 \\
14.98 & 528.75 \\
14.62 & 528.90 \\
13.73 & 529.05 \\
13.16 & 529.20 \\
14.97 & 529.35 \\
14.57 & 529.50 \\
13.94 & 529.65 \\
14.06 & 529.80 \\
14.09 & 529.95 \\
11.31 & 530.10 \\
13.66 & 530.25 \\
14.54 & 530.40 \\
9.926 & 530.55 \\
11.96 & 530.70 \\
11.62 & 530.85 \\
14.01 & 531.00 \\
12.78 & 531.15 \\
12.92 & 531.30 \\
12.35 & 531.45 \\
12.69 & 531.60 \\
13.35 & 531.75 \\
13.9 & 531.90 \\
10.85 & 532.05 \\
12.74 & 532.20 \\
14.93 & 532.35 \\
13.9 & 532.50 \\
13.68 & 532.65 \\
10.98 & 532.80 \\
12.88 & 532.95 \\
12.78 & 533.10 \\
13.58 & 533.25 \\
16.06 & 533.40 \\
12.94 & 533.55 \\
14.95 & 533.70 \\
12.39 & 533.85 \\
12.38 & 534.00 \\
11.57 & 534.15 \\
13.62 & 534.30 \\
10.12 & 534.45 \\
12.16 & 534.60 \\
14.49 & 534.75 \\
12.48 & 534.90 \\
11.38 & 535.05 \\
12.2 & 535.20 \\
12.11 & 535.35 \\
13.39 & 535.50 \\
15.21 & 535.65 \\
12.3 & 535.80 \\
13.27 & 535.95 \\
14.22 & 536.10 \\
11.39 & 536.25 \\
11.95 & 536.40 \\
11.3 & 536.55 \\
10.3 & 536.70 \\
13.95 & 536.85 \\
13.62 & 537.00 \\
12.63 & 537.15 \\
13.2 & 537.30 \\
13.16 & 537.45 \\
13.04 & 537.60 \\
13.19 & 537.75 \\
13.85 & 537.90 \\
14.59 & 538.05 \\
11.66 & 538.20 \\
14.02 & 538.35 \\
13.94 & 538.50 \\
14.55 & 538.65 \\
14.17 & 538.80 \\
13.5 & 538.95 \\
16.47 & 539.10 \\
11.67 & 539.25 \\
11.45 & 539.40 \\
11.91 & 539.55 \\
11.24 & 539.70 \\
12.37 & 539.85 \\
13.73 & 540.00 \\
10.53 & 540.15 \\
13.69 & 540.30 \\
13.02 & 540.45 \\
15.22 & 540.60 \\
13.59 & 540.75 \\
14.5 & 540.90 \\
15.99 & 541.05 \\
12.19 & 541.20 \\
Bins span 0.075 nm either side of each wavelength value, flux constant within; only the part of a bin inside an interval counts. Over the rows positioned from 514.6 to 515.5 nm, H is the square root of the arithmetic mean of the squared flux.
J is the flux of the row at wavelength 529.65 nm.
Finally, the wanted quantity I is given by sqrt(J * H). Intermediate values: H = 13.1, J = 13.94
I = 13.5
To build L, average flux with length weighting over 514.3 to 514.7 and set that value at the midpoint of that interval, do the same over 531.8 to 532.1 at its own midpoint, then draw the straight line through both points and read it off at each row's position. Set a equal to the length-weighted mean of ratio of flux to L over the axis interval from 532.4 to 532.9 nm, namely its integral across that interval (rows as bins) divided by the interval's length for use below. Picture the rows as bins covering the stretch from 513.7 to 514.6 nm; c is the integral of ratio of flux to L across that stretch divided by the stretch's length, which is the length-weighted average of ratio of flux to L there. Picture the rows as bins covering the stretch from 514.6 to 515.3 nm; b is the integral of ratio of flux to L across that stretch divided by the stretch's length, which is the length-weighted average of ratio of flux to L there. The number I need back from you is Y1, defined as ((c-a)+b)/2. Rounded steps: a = 1.03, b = 1.00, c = 0.99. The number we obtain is 0.48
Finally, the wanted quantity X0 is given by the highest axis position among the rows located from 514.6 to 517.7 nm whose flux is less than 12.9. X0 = 517.35 nm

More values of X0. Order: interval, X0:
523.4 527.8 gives 527.55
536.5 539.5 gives 539.40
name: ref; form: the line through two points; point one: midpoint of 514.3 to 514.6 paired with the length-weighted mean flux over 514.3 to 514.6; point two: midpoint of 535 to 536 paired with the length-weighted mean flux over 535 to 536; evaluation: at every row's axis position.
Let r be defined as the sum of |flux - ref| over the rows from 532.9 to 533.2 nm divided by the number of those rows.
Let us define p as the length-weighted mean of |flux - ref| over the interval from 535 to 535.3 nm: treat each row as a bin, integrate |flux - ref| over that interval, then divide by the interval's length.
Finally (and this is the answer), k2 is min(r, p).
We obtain 0.1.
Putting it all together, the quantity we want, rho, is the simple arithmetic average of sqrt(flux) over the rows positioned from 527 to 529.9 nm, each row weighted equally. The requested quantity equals 3.64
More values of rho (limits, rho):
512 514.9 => 3.64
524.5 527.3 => 3.60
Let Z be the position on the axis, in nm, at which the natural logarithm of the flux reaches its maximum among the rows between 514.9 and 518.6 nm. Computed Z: 515.55 nm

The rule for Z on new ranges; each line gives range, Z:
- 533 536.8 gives 533.40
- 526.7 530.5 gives 527.85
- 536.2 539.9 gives 539.10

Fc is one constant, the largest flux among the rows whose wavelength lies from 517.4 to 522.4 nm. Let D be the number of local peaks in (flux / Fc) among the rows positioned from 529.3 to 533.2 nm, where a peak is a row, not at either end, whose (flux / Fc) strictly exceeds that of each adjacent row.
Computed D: 8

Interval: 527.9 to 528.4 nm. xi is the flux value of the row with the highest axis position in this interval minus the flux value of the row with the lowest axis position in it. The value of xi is -0.7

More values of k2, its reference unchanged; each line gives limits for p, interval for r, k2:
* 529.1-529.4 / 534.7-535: 1.0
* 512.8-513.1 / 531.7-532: 0.7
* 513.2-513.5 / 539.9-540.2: 0.6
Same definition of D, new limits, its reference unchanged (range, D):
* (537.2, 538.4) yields 1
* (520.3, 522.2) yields 4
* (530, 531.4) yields 3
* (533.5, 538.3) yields 10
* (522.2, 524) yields 2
